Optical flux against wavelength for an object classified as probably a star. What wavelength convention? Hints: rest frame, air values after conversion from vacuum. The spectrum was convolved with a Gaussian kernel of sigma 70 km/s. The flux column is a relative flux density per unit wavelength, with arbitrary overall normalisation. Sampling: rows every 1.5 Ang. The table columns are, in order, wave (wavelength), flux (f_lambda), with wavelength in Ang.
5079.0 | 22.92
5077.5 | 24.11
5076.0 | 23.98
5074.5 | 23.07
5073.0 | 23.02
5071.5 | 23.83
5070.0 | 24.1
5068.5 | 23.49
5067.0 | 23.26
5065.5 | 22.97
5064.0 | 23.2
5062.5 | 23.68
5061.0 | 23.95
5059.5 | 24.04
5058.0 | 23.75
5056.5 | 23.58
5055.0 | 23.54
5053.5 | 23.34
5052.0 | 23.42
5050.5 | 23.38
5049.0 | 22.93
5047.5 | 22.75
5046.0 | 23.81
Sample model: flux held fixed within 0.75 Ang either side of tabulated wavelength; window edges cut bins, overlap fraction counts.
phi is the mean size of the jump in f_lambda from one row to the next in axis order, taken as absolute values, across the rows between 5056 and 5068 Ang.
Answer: 0.26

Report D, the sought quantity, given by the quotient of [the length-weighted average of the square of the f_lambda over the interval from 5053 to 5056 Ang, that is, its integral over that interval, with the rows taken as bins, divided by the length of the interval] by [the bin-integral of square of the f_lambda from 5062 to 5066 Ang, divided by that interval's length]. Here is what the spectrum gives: 1.02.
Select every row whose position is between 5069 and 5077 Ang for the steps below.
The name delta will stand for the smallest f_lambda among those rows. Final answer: 23.02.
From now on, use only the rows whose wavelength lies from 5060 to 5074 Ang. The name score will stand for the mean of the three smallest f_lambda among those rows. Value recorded 23.1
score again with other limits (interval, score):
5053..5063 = 23.5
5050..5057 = 23.4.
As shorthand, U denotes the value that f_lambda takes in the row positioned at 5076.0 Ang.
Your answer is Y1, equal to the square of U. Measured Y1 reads 575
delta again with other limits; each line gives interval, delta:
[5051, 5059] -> 23.34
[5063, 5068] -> 22.97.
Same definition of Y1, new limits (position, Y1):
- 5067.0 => 541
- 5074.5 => 532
